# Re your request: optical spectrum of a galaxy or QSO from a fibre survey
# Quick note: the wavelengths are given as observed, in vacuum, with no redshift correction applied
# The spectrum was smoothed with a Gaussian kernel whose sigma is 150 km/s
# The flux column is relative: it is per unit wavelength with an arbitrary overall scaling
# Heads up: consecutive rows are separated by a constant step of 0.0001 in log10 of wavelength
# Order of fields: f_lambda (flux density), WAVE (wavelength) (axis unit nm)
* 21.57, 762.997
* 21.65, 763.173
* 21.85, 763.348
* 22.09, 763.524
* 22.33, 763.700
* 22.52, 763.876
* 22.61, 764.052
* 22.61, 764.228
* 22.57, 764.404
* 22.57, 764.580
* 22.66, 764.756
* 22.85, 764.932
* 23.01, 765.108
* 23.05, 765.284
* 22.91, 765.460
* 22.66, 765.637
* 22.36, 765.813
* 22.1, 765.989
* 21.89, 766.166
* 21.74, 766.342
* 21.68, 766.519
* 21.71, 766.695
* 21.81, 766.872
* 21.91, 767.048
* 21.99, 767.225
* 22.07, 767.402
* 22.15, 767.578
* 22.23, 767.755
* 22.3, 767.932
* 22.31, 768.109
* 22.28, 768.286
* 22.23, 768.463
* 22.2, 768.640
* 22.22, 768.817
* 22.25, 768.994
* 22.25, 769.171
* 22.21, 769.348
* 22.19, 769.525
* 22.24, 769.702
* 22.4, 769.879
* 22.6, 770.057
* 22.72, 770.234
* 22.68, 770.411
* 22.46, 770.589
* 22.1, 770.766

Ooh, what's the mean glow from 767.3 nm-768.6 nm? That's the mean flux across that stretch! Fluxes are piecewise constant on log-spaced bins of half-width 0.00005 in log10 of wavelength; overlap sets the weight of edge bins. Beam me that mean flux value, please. 22.2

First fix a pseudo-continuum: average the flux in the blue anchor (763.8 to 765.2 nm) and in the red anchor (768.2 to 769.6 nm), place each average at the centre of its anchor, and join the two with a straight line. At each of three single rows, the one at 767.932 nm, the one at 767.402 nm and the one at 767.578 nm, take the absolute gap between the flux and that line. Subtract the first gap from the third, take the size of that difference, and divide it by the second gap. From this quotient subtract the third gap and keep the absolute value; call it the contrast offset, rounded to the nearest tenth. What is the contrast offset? 0.4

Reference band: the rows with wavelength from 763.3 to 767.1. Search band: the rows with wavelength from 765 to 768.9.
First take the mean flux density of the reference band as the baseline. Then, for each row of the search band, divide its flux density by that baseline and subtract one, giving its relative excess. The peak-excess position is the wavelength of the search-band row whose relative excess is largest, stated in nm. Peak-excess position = 765.284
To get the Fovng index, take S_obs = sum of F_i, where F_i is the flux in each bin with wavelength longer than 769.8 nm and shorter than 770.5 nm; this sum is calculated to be 90.4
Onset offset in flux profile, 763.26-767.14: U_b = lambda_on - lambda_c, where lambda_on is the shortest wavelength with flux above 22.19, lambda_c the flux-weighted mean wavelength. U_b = -1.49 nm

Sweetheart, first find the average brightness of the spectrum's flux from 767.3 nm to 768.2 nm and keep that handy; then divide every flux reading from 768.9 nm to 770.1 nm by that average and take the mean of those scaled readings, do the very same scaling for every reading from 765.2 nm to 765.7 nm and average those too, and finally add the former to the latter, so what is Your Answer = 2.03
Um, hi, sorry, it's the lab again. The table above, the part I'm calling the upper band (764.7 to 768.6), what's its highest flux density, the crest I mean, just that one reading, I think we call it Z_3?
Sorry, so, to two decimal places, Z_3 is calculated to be 23.05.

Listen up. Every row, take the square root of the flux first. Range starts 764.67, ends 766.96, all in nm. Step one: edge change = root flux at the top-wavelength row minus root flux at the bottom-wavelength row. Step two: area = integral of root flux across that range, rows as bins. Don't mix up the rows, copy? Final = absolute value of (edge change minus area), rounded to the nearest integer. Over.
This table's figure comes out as 11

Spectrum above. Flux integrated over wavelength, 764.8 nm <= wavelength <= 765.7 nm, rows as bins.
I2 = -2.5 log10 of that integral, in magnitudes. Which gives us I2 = -3.3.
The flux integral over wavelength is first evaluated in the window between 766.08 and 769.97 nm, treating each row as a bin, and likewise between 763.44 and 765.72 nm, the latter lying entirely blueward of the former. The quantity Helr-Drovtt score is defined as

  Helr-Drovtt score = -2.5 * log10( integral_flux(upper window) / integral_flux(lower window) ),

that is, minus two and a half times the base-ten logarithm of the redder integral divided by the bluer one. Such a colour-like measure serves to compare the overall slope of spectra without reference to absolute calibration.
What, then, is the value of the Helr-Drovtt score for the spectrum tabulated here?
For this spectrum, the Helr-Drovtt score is -0.55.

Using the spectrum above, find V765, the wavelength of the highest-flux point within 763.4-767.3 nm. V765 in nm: 765.284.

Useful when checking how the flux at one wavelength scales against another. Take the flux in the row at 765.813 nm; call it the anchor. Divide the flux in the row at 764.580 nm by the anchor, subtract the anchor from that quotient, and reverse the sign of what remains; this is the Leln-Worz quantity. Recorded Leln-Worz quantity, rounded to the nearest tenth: 21.4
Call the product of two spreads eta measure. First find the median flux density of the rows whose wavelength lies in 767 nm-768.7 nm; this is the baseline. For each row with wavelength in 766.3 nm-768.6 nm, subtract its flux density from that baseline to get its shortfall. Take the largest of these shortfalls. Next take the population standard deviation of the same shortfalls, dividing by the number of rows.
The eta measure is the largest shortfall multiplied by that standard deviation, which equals 0.12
